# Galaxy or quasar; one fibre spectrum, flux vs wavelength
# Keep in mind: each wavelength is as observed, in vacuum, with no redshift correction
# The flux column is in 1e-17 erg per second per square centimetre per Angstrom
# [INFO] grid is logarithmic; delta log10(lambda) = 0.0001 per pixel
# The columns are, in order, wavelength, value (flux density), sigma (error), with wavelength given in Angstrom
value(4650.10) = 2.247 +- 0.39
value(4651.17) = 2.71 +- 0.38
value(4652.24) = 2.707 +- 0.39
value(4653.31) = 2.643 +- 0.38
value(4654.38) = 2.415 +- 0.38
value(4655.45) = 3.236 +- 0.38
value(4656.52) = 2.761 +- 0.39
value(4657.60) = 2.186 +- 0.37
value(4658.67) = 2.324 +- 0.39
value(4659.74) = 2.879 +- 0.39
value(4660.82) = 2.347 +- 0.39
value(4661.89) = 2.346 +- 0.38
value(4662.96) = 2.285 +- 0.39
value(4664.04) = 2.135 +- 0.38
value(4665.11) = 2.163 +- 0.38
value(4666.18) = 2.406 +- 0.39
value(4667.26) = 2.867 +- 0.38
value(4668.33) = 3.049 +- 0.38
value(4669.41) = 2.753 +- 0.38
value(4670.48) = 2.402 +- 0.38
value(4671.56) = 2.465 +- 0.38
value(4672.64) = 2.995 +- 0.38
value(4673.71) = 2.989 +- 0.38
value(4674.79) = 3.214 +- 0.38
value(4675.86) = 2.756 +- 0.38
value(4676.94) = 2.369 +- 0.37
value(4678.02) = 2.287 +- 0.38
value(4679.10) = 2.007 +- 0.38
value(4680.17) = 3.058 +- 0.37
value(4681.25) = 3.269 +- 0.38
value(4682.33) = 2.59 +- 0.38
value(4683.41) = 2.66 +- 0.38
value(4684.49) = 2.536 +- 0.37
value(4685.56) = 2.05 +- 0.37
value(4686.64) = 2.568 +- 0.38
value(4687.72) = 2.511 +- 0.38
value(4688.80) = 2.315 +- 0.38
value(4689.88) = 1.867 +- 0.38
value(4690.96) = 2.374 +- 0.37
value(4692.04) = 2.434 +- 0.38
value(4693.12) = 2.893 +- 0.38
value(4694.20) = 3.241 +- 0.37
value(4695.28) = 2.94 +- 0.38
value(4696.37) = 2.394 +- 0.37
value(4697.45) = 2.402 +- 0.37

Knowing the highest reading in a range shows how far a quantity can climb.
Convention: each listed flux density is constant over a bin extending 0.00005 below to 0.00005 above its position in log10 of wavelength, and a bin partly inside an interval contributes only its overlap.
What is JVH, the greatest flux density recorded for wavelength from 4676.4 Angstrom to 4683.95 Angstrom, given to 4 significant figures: 3.269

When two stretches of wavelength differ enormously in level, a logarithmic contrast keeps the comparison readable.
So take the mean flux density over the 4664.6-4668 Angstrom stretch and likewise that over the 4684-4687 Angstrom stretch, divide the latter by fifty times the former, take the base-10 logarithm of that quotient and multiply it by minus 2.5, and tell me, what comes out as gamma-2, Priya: 4.3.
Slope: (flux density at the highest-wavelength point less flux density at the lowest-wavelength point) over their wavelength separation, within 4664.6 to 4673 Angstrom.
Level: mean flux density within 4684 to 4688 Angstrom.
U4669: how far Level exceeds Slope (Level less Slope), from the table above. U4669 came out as 2.3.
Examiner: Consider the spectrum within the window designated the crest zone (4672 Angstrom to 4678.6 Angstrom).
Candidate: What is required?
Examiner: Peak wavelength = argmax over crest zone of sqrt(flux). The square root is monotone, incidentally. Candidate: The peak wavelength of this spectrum 4674.79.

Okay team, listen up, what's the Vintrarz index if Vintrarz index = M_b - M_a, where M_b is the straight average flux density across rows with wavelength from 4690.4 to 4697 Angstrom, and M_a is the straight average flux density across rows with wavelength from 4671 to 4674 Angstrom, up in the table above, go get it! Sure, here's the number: -0.1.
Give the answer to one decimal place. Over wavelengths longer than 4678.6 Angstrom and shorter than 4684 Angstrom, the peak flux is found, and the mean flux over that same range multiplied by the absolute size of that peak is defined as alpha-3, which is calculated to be 8.9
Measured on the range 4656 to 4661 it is 7.2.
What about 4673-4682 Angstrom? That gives 9.0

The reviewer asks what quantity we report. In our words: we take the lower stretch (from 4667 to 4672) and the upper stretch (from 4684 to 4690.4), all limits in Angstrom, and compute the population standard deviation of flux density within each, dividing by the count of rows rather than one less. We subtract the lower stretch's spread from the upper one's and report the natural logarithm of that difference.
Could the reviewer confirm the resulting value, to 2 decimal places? -3.83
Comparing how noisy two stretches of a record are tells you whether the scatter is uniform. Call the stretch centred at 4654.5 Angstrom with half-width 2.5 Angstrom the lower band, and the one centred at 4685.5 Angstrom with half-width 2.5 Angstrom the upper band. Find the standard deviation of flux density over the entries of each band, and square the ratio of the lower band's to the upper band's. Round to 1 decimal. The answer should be 1.6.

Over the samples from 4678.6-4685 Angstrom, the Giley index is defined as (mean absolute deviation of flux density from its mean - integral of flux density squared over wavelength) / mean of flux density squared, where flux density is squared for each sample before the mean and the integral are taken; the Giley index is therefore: -6.4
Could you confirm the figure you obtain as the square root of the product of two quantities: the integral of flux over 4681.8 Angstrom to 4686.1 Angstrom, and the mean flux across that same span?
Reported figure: 5.1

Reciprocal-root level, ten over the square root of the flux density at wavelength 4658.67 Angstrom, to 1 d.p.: 6.6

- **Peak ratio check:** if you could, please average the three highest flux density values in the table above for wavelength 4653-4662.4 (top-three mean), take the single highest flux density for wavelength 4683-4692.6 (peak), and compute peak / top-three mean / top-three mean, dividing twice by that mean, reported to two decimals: 0.30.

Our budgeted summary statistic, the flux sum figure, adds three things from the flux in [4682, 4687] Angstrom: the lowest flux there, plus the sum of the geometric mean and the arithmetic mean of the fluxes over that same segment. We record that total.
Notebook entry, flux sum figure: 7.00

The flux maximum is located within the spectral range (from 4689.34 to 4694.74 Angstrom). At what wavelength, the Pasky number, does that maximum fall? 4694.20 Angstrom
